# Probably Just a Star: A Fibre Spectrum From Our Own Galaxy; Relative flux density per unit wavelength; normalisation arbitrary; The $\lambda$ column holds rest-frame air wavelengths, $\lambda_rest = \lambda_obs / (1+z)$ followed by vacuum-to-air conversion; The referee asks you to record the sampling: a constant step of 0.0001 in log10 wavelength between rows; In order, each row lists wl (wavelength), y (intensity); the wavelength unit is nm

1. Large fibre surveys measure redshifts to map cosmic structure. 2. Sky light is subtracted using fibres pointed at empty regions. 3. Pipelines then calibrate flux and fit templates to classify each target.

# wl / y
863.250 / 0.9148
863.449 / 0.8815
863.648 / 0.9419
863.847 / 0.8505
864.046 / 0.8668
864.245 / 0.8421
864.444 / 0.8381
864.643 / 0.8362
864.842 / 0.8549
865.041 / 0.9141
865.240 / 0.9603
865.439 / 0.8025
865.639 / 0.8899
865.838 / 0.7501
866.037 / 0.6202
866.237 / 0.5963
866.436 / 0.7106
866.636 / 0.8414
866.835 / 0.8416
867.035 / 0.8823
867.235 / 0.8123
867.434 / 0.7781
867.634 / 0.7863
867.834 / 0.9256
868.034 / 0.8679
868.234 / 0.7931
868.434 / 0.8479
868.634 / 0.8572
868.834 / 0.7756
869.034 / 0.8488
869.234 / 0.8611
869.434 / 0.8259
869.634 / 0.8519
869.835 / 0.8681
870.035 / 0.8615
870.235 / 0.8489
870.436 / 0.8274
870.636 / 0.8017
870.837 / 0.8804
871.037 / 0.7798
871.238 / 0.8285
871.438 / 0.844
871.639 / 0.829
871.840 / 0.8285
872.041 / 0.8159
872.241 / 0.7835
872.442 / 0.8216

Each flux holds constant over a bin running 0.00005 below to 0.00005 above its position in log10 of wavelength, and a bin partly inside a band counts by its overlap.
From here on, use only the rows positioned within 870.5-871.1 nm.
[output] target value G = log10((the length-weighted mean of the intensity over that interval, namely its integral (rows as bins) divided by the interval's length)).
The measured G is -0.084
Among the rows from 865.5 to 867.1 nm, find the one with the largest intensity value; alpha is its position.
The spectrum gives 865.639 nm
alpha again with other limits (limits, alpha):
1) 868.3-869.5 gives 869.234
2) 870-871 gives 870.837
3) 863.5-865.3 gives 865.240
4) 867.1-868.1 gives 867.834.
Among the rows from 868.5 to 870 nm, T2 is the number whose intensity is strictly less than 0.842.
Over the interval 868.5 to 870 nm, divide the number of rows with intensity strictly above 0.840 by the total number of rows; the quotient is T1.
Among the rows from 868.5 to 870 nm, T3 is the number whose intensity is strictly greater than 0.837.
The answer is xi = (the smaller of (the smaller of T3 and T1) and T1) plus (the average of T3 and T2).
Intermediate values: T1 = 0.71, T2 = 2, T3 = 5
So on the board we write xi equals 4.21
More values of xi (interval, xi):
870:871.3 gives 3.93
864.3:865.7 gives 4.57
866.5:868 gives 5.07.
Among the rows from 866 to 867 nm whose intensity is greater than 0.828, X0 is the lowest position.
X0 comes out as 866.636 nm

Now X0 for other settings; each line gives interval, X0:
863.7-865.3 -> 863.847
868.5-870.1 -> 868.634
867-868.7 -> 867.035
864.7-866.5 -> 864.842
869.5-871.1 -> 869.634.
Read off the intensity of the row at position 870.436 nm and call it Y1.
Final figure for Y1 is 0.8274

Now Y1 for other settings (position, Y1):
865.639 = 0.8899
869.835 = 0.8681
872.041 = 0.8159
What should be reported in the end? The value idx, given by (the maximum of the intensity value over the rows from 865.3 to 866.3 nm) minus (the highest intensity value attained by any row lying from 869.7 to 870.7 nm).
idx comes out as 0.022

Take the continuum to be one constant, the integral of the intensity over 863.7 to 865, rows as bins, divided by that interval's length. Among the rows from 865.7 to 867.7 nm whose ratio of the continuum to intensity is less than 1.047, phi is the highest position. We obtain 867.035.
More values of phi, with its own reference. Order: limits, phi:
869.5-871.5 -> 871.438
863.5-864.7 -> 864.643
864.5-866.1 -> 865.639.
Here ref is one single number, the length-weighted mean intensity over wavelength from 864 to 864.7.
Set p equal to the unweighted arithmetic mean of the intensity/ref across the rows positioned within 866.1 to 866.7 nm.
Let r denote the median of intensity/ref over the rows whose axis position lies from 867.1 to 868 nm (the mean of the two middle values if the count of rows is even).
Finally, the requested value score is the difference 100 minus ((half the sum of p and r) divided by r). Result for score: 99.1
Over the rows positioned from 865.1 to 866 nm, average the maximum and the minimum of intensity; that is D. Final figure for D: 0.86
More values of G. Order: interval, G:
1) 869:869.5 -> -0.072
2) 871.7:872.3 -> -0.090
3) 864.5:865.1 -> -0.064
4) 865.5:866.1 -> -0.116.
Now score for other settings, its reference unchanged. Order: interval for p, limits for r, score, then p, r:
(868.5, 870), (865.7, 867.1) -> 98.9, 1.00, 0.89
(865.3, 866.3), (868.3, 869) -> 99.1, 0.87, 1.00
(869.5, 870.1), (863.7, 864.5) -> 99.0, 1.02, 1.00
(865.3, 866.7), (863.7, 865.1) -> 99.1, 0.88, 1.01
